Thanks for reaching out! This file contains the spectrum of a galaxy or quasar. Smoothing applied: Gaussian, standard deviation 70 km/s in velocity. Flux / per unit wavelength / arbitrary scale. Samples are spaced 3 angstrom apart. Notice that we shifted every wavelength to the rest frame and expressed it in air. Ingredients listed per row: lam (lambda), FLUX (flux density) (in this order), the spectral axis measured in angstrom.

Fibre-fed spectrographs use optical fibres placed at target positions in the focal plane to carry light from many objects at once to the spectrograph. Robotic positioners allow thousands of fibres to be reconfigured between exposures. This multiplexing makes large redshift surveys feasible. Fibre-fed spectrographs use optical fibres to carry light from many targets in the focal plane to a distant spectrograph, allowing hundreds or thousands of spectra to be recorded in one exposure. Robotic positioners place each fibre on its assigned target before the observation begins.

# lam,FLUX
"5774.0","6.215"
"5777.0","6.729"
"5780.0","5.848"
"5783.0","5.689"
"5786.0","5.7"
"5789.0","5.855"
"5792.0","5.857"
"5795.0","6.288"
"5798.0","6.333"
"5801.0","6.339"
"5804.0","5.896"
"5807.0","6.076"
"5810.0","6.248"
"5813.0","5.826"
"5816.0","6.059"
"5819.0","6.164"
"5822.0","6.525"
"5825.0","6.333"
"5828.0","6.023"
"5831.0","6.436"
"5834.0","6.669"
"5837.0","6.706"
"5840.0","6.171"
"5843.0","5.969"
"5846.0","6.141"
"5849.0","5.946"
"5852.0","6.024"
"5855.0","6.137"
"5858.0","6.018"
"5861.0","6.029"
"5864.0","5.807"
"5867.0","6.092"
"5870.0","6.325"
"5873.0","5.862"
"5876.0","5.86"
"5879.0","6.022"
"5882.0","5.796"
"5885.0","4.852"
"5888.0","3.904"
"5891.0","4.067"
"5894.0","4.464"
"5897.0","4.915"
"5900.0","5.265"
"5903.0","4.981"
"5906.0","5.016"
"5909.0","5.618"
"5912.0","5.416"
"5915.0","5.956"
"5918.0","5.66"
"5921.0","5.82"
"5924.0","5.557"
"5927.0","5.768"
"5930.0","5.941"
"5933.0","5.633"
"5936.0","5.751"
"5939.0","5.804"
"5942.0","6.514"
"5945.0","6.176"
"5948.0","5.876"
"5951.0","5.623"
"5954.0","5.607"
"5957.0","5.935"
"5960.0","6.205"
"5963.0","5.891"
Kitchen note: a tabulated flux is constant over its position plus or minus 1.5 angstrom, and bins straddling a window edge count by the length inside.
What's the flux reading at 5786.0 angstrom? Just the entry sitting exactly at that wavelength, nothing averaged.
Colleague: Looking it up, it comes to 5.7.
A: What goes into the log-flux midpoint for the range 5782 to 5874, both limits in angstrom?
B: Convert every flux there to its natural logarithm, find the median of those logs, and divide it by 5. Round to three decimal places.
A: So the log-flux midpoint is 0.361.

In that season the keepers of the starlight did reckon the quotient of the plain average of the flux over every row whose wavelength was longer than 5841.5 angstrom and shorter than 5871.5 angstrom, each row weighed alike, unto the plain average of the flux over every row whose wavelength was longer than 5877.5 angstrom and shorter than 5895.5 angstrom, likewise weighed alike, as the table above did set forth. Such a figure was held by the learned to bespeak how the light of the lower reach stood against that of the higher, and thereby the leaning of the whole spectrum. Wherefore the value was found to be 1.25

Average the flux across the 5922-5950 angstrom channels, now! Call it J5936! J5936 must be 5.89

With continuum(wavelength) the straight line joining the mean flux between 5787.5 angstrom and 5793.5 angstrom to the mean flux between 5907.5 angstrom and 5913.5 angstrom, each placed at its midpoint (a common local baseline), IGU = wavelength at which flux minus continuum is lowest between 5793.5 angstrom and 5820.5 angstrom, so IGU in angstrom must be 5813.0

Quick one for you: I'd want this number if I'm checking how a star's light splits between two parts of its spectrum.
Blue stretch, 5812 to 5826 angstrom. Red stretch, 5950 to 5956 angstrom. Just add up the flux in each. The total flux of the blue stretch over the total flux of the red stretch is 2.8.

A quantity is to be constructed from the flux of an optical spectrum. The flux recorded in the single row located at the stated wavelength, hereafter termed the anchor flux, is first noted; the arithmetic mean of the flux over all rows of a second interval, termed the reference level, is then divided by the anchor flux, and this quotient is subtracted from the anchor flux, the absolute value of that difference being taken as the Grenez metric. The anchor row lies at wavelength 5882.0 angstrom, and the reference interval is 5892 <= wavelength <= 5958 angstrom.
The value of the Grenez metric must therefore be 4.8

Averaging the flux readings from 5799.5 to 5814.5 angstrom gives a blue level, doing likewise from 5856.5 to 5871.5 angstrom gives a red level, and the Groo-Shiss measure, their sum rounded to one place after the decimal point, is 12.1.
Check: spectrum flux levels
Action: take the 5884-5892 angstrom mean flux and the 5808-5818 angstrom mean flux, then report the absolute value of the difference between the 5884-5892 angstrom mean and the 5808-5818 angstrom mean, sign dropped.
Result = 1.8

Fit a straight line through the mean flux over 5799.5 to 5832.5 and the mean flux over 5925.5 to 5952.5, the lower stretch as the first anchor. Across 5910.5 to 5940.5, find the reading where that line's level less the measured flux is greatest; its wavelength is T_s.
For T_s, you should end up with 5912.0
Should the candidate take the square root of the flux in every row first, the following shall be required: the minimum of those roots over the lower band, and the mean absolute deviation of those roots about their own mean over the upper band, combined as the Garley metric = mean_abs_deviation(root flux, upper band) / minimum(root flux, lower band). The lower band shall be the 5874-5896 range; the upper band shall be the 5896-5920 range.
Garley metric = 0.034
